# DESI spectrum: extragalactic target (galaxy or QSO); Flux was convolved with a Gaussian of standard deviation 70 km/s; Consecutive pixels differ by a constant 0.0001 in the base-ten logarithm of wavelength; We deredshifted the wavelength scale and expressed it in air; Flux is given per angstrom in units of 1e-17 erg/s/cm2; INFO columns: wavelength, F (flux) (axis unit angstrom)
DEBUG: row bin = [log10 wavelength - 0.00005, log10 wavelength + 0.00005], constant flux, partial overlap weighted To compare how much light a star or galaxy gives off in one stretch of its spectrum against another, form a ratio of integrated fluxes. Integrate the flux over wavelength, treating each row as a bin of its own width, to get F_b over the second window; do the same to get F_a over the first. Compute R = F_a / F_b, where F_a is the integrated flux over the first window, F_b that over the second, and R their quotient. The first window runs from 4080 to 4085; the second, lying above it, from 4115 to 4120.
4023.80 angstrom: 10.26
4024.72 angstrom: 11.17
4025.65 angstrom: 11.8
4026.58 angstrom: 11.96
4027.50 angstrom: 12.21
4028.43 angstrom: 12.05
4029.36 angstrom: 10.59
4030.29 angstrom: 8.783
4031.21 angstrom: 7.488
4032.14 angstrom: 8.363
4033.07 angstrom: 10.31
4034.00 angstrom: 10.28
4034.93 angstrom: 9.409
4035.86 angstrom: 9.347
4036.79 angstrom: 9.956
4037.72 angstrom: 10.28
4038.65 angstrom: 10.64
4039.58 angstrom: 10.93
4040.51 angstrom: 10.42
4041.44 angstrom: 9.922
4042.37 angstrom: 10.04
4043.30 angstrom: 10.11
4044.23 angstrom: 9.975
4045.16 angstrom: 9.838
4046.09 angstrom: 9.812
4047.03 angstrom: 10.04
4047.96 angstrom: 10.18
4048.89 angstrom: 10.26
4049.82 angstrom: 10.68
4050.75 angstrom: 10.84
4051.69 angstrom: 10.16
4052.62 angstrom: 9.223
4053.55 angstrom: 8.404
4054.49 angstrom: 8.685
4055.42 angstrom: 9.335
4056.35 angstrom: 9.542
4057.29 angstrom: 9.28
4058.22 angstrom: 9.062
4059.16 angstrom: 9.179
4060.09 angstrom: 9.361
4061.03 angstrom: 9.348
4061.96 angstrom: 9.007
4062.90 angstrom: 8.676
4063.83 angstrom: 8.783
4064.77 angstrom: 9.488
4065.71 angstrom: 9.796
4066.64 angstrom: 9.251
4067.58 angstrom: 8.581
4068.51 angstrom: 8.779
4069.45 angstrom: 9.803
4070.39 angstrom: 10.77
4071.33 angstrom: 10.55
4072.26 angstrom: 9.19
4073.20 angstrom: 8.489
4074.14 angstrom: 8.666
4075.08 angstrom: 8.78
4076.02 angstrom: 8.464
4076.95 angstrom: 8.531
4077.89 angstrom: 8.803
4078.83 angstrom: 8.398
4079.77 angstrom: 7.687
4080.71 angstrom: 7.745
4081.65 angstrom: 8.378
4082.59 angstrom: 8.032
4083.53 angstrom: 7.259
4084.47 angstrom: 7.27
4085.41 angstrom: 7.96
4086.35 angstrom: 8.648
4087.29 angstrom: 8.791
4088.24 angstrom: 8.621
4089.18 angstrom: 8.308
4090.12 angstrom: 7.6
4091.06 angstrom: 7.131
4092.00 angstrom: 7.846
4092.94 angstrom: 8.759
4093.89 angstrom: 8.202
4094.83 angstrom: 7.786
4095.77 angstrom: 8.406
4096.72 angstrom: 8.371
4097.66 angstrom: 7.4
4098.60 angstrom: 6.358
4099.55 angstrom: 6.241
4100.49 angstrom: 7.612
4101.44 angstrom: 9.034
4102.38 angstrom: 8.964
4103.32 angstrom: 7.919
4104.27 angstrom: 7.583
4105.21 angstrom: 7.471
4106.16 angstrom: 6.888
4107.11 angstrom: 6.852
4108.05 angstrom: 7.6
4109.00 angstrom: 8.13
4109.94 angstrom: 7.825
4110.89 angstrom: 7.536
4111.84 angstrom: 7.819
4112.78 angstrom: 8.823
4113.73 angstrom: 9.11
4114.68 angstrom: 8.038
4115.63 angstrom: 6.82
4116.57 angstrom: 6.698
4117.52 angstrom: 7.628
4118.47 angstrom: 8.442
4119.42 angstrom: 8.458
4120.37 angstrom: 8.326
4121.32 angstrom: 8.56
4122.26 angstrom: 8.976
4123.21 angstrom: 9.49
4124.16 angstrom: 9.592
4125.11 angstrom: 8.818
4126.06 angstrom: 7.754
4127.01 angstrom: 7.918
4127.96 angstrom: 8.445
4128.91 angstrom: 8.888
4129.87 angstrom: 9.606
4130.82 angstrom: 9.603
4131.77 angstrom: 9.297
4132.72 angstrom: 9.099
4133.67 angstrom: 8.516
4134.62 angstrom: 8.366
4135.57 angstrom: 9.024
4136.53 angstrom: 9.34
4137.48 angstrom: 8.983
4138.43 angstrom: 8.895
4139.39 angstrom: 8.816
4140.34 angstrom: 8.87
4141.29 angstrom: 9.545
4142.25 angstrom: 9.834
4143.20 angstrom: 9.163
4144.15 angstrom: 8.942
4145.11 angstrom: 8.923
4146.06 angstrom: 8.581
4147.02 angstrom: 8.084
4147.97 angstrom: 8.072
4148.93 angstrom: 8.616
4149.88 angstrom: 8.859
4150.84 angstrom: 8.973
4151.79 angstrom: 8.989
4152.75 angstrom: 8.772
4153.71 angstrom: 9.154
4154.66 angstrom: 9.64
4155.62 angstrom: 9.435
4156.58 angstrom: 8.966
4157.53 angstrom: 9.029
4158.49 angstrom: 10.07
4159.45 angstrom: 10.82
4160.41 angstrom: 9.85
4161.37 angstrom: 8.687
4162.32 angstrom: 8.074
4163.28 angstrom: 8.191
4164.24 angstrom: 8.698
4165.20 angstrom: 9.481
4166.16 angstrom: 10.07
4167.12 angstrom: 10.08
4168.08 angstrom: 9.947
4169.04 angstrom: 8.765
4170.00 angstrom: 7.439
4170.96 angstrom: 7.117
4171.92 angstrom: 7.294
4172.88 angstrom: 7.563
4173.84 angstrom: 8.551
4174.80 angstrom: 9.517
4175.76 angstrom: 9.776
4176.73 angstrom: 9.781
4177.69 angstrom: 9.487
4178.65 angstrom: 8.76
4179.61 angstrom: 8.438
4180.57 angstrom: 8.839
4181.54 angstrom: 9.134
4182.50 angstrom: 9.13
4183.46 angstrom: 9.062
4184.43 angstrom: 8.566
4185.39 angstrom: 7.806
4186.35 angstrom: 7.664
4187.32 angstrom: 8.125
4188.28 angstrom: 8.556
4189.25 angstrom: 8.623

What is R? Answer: 1.01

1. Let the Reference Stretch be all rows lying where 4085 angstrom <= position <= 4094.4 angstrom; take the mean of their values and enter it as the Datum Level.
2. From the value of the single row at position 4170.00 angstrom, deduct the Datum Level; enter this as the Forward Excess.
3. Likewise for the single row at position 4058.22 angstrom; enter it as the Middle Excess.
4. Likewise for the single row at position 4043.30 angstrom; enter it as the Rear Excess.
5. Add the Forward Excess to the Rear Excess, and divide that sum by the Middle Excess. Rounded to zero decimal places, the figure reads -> 1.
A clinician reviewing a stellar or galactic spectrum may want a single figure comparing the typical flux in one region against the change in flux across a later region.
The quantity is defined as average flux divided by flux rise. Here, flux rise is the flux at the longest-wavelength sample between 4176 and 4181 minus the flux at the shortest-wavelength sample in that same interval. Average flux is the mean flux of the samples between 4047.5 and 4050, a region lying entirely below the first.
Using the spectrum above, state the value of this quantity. -11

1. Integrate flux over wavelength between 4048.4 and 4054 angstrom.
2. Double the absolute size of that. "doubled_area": 111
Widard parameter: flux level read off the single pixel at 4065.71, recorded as 9.796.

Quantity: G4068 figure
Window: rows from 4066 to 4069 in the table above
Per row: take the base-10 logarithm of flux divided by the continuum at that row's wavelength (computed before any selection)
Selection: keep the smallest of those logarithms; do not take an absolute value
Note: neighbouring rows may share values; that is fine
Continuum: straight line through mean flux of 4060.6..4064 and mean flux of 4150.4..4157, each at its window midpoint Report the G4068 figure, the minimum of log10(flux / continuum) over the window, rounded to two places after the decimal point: -0.02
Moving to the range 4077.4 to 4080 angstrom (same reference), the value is -0.07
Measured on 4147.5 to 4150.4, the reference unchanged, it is -0.05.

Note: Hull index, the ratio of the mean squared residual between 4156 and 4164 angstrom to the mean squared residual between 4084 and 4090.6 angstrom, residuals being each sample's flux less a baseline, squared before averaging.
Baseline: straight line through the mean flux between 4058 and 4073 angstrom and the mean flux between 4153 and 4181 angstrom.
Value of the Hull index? 0.5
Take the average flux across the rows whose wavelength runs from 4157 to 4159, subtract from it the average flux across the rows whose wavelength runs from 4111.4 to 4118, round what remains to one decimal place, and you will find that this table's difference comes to 1.7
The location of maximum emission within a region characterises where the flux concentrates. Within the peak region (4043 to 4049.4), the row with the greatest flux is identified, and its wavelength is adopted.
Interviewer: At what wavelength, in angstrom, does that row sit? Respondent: 4048.89 angstrom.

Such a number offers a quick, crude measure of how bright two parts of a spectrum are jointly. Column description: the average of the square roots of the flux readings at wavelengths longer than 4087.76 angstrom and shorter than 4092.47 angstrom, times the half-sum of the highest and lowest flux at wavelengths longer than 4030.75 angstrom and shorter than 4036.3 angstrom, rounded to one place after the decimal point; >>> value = 25.0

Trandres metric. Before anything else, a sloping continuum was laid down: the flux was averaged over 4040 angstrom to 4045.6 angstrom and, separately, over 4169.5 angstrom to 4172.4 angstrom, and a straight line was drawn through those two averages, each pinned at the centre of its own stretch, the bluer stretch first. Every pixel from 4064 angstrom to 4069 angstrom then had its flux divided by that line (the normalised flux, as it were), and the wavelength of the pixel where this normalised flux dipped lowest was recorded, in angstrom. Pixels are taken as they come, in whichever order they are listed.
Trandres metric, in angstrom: 4067.58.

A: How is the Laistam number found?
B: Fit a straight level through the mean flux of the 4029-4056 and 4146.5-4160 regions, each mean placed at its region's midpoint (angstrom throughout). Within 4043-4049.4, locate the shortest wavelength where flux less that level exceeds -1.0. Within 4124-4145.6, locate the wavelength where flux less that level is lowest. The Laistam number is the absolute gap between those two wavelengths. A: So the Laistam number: 82.8 angstrom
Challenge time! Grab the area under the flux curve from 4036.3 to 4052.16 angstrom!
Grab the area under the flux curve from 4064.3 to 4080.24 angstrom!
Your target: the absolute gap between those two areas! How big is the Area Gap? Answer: 18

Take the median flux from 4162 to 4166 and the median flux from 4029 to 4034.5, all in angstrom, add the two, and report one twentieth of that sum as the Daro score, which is 0.90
